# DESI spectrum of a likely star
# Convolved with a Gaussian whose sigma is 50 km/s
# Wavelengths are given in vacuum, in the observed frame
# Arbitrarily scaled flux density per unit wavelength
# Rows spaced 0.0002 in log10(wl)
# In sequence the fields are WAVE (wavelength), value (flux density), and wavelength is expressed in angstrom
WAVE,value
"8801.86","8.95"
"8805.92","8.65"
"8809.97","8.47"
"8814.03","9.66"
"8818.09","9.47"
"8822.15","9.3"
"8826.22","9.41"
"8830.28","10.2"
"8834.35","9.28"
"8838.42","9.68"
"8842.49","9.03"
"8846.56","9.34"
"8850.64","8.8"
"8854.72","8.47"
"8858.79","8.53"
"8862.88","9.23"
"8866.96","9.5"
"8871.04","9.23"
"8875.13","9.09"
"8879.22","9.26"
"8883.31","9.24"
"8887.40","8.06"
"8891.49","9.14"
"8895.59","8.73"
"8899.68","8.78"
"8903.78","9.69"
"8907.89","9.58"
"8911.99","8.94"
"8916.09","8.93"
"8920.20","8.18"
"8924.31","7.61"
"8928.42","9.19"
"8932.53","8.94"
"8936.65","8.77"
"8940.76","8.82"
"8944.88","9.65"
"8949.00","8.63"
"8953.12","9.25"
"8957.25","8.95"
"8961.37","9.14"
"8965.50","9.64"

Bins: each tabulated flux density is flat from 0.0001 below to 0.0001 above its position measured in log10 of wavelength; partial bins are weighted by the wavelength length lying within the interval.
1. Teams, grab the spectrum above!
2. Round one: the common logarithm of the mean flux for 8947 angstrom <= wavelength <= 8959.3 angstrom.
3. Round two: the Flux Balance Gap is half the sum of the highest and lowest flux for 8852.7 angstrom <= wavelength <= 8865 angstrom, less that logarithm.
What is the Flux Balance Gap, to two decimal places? 7.90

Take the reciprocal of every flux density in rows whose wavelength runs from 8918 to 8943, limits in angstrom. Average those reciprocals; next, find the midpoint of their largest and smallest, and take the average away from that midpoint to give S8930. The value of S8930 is 0.003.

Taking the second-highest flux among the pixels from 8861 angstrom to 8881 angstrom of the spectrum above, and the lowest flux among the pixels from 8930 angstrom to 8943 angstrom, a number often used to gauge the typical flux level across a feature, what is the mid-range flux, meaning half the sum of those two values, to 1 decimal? 9.0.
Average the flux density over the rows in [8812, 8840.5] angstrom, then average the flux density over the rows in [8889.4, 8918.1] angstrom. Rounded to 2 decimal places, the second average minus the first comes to -0.46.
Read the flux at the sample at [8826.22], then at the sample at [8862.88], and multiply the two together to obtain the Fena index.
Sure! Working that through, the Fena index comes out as 87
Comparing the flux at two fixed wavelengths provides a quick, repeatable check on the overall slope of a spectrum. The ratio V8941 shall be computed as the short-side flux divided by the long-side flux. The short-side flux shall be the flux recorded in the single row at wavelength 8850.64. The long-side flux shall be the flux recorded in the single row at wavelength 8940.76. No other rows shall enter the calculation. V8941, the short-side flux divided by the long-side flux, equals 1.00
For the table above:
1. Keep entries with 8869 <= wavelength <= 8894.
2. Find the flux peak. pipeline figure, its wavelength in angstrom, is 8879.22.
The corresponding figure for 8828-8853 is 8830.28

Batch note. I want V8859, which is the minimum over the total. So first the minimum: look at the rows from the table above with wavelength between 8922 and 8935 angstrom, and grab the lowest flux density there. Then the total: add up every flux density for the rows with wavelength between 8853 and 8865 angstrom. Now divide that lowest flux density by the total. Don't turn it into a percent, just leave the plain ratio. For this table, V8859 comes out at 0.29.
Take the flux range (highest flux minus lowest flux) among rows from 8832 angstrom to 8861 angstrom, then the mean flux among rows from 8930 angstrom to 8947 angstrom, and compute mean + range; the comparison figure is 10.3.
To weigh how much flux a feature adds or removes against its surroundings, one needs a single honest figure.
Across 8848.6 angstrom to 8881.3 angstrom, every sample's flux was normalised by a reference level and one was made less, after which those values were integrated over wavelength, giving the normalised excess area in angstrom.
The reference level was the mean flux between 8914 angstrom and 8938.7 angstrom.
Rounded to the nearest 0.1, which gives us 1.6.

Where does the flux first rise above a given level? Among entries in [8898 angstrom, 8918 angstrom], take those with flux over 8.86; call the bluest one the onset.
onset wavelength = 8903.78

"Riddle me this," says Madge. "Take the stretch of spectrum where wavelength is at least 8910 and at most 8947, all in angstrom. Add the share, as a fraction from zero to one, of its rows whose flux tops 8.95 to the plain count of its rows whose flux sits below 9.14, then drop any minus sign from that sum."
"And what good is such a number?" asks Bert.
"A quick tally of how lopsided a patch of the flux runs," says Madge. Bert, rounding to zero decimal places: 7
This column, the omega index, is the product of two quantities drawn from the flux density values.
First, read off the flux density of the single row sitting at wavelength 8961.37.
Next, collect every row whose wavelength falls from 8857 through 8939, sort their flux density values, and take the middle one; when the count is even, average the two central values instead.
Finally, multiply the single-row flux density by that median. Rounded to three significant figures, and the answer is 82.4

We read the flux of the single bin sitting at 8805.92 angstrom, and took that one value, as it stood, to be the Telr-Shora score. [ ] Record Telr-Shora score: 8.65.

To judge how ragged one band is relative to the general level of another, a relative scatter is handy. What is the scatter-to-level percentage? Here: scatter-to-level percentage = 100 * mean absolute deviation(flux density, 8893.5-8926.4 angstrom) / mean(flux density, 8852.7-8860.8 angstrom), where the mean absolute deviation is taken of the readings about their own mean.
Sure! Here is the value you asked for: 5.6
